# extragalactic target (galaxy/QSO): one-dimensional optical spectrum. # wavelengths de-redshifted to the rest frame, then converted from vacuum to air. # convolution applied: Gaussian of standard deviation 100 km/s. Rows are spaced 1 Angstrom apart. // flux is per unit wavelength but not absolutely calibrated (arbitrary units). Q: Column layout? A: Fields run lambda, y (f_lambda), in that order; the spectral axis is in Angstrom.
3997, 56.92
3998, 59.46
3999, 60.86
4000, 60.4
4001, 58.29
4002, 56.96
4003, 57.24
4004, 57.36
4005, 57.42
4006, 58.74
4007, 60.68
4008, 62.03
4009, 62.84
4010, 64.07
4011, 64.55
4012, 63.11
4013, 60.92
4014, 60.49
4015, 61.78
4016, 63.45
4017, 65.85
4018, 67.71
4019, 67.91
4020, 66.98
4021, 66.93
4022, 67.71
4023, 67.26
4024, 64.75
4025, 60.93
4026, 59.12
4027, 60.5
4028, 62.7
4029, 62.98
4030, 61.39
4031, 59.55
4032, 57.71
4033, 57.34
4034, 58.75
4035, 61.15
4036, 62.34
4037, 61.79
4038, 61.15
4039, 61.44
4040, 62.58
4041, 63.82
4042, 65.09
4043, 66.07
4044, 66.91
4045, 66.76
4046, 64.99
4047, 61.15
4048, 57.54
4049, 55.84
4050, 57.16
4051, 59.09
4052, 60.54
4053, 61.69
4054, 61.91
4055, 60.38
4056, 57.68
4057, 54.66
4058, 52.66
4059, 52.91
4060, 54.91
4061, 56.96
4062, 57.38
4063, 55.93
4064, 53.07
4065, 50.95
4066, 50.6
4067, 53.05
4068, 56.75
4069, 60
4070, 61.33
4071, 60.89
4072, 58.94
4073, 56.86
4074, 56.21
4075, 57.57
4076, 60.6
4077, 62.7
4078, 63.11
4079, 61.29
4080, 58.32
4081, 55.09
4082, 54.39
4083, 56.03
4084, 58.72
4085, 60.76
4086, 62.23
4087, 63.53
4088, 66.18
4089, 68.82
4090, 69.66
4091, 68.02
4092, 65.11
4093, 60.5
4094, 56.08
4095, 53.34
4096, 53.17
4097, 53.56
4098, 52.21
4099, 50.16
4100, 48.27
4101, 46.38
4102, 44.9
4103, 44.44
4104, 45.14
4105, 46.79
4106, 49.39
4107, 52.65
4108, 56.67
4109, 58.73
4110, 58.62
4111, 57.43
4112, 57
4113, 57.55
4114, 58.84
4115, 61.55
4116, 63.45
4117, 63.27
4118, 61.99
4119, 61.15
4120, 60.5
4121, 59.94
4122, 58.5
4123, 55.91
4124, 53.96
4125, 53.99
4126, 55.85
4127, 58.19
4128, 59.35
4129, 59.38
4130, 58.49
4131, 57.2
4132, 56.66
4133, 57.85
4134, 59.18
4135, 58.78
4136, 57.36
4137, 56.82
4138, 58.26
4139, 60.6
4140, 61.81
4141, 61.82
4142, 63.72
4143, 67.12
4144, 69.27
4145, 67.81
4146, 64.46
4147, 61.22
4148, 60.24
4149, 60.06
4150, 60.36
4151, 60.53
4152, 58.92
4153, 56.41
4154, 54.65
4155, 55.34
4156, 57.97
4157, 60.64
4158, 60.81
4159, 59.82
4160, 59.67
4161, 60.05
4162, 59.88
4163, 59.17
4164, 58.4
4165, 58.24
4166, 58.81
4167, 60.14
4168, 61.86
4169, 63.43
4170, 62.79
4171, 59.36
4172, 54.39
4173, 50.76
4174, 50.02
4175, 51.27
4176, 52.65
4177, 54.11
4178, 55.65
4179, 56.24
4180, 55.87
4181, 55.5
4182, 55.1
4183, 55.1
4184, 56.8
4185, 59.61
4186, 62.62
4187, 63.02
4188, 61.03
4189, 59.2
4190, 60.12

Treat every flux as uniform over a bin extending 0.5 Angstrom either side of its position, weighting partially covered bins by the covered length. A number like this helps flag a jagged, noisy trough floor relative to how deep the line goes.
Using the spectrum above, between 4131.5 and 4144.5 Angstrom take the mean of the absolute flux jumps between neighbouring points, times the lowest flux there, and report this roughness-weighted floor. 82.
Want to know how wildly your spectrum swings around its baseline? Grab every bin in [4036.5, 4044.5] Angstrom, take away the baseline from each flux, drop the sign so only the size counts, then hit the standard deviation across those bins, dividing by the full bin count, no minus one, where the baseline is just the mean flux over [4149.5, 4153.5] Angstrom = 2.07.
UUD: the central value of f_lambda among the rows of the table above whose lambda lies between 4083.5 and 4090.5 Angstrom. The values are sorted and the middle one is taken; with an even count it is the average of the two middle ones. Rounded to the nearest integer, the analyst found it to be 64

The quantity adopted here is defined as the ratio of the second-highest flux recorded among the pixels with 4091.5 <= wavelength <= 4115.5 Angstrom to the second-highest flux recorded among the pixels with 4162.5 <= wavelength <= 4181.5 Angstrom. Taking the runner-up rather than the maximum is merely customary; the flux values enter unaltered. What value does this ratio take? 0.98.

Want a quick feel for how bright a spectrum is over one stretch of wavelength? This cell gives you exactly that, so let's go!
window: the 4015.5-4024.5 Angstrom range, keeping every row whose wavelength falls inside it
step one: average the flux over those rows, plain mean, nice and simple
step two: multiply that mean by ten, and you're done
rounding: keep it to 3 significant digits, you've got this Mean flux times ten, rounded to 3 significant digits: 665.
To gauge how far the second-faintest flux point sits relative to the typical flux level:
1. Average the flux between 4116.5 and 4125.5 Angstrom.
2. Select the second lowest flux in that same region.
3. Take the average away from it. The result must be -4.8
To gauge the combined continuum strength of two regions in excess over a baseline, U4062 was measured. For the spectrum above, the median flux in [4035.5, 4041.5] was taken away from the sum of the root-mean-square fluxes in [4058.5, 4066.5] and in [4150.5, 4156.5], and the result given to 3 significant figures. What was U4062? 49.4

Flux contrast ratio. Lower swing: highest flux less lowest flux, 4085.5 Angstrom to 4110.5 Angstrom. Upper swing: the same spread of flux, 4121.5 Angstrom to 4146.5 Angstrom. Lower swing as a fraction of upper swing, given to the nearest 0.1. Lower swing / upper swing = 1.6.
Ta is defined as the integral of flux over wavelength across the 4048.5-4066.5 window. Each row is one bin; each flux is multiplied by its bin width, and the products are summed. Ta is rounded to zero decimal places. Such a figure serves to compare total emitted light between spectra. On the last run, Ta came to 1014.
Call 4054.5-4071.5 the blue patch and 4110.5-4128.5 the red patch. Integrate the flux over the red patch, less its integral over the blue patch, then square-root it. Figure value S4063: 10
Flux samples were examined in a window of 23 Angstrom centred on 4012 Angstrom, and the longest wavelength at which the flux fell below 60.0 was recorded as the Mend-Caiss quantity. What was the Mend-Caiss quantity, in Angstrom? 4006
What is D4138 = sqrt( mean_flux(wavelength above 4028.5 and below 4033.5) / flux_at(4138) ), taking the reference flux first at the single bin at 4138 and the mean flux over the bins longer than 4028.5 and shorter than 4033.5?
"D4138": 1.01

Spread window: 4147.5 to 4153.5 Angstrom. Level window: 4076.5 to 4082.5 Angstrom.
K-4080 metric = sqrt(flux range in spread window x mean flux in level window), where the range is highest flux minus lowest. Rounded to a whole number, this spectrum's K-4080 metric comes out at 16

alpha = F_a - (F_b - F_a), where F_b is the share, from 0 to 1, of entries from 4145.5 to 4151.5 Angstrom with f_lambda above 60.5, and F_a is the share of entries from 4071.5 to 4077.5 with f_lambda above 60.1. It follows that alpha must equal 0.2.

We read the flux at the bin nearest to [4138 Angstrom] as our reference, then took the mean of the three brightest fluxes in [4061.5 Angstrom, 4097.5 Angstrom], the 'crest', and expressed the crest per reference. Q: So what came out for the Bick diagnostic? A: 1.18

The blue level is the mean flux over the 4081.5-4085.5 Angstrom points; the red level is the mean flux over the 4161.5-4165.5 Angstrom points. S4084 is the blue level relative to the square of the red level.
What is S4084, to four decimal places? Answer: 0.0166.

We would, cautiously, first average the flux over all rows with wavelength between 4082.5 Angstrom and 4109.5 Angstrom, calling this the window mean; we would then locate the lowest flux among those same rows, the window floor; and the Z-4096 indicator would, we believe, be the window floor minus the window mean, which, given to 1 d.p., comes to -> -11.5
